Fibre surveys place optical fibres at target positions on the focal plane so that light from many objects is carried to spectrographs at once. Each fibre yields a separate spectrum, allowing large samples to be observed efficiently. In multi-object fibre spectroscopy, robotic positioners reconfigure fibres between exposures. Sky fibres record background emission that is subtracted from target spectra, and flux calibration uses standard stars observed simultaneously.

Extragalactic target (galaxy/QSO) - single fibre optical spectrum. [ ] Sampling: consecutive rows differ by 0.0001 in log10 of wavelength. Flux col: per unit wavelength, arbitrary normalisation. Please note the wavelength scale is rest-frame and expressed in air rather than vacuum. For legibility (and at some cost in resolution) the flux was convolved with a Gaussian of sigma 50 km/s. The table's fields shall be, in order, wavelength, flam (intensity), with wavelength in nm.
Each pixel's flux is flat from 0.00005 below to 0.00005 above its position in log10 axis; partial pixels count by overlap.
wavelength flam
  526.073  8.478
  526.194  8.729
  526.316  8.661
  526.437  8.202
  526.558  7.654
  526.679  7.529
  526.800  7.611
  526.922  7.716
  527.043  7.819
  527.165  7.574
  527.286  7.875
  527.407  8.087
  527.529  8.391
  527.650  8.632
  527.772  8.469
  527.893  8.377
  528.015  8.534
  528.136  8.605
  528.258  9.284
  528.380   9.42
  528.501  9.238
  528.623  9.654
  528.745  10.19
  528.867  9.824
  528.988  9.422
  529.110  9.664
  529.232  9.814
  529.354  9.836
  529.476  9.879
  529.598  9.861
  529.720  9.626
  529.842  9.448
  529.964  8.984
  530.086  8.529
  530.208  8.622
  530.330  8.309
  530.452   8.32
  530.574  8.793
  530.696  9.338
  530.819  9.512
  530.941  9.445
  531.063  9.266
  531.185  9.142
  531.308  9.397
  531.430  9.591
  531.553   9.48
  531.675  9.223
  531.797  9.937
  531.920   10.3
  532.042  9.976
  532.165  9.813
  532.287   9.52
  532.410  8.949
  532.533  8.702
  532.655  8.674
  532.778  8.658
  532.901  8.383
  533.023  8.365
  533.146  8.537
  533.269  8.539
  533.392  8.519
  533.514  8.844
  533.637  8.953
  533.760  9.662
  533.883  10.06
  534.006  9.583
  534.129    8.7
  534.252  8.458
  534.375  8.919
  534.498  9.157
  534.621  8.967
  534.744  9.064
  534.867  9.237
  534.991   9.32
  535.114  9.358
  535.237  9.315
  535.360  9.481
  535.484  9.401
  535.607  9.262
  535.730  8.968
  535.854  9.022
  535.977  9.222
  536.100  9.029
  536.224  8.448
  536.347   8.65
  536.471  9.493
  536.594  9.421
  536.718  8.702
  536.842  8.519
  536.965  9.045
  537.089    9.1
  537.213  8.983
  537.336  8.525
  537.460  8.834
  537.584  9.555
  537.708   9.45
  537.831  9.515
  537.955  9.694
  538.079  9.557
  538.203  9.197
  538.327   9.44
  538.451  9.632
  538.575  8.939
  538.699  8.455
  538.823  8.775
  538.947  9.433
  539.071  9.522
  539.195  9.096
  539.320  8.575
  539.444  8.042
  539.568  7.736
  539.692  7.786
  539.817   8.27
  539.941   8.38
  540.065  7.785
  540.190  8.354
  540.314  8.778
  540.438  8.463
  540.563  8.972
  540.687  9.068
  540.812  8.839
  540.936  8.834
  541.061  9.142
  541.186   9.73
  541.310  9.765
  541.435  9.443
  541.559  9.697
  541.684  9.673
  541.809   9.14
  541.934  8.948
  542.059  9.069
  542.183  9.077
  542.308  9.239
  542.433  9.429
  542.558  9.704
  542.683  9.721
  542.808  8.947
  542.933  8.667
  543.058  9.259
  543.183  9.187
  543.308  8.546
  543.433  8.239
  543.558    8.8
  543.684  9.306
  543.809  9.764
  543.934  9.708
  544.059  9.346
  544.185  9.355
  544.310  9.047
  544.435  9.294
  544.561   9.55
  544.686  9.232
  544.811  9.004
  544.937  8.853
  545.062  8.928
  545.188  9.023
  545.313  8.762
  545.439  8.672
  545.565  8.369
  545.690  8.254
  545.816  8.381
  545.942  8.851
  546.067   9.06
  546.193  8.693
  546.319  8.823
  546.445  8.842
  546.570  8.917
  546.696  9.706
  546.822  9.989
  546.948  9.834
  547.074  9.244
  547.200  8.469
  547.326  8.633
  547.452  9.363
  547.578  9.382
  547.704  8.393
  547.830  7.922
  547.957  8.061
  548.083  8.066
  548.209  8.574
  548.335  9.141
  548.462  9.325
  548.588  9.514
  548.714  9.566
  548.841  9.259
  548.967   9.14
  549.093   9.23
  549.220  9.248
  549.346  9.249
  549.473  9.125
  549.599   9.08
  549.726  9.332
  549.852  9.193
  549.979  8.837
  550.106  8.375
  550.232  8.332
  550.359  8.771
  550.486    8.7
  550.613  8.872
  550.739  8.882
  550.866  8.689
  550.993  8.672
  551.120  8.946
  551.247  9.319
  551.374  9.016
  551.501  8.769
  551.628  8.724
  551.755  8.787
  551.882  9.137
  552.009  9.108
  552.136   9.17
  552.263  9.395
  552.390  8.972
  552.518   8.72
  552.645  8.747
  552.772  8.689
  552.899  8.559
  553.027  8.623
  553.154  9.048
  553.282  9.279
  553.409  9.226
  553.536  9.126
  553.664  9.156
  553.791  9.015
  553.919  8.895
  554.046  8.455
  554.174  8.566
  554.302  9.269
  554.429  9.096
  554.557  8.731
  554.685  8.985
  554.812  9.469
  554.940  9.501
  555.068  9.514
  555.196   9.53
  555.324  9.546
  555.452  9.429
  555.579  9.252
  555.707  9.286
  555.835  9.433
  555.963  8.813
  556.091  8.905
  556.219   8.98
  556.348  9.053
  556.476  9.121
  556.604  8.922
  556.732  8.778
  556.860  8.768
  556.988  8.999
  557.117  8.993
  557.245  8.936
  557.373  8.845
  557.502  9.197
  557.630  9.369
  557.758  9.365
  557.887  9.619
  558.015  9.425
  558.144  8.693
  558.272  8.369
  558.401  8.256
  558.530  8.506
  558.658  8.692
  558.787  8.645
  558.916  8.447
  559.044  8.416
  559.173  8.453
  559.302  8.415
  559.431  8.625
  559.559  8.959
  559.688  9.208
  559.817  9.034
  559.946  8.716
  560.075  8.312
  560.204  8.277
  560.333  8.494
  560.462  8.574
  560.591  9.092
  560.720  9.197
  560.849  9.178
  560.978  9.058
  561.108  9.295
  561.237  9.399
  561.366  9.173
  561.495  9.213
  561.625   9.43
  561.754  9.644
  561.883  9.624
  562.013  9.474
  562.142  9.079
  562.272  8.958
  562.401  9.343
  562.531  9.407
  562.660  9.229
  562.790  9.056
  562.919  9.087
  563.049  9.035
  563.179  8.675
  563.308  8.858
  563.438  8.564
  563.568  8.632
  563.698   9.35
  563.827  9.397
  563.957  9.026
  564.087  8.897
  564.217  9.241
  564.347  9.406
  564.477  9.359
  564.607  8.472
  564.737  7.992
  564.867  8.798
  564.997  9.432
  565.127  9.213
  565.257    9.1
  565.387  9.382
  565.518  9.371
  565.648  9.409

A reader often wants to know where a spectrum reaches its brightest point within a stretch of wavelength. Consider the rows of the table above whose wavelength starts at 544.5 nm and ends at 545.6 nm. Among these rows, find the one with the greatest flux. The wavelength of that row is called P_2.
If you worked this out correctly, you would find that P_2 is 544.561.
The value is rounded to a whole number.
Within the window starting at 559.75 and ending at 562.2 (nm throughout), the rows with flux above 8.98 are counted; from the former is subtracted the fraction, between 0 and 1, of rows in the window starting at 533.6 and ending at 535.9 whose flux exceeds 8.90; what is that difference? 13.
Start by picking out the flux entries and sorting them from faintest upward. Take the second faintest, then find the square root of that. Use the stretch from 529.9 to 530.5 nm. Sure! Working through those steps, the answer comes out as 2.88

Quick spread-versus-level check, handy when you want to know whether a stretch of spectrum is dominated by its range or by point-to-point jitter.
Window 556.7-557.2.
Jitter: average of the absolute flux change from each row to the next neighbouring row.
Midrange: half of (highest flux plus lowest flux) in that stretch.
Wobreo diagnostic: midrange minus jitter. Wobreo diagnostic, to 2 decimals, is 8.80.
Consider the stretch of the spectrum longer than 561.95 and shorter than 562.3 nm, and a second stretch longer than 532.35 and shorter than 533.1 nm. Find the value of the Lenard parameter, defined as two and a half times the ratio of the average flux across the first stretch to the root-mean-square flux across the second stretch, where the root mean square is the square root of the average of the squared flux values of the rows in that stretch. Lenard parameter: 2.66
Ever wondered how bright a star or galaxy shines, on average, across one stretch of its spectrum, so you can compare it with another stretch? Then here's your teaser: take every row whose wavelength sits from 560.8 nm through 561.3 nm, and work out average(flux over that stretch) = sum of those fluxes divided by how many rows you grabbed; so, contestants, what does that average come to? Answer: 9.23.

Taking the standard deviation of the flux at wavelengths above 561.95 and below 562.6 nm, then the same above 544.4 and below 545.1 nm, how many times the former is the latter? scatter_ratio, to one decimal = 1.2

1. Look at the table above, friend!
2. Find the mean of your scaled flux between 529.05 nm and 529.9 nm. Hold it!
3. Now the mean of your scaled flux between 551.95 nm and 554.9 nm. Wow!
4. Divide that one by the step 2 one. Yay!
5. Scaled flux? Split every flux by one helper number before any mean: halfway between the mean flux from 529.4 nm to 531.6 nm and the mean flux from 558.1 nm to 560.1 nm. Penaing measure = 0.92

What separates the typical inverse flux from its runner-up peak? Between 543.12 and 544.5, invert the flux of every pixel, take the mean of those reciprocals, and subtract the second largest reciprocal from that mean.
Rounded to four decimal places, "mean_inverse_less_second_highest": -0.0074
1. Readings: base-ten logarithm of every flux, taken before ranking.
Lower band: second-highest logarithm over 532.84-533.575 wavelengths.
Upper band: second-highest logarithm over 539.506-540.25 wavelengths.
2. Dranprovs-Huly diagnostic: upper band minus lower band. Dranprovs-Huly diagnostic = -0.010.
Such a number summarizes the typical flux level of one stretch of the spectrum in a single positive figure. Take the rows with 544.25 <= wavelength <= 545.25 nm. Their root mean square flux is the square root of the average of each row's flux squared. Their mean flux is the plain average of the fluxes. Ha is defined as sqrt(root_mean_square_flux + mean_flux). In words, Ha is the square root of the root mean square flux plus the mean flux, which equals 4.27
